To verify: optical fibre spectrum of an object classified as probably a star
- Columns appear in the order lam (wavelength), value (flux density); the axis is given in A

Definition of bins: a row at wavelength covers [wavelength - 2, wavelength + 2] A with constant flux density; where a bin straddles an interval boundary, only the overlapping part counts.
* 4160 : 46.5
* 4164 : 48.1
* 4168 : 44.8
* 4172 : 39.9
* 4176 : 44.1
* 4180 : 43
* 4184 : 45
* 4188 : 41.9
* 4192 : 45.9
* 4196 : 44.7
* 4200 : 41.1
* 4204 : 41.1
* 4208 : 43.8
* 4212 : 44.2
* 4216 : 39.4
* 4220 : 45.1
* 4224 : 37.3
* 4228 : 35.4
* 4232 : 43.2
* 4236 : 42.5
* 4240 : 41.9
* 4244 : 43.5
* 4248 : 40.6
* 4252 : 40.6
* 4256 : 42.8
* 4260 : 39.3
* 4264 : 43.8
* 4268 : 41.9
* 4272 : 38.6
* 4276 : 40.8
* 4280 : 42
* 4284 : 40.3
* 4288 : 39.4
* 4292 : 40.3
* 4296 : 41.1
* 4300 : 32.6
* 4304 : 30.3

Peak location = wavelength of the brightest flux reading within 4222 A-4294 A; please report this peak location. 4264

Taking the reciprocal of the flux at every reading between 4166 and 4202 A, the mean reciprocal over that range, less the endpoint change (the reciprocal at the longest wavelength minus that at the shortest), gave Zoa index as 0.021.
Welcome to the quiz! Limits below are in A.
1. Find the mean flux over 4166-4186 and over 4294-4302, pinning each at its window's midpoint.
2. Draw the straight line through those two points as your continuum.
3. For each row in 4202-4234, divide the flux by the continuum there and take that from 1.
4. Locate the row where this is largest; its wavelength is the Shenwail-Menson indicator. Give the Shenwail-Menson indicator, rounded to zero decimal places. 4228 A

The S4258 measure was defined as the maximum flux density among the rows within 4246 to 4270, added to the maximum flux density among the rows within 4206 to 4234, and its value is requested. 88.9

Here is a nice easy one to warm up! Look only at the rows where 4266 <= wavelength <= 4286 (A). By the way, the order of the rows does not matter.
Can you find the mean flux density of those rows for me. 40.7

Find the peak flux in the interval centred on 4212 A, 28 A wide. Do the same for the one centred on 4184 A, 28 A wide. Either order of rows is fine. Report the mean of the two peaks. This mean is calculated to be 45.5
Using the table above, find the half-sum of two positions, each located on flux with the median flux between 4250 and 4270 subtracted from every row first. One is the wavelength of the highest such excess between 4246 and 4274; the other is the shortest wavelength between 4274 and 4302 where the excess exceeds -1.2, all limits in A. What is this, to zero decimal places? 4270 A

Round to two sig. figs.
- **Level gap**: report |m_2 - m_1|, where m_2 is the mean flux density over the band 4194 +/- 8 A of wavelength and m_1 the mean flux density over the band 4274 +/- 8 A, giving 2.6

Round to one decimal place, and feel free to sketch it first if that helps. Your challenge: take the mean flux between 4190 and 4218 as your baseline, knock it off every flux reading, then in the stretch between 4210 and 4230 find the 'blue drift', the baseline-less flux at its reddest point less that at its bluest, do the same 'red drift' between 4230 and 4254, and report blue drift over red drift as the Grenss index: 3.4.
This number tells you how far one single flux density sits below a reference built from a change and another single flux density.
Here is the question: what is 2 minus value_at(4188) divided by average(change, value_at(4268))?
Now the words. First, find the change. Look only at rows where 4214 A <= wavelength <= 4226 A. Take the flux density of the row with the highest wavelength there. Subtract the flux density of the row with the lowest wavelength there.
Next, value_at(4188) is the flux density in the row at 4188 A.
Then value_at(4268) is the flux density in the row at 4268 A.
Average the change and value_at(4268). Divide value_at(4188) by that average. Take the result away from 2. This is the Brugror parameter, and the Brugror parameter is -0.11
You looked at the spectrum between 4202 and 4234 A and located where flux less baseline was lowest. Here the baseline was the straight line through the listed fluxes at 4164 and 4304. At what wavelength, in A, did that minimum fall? 4228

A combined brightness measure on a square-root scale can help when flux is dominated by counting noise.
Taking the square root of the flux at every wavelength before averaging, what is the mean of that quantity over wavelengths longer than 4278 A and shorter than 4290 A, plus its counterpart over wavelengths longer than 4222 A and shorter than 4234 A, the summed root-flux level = 12.58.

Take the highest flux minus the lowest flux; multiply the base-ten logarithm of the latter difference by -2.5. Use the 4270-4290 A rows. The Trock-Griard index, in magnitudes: -1.33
